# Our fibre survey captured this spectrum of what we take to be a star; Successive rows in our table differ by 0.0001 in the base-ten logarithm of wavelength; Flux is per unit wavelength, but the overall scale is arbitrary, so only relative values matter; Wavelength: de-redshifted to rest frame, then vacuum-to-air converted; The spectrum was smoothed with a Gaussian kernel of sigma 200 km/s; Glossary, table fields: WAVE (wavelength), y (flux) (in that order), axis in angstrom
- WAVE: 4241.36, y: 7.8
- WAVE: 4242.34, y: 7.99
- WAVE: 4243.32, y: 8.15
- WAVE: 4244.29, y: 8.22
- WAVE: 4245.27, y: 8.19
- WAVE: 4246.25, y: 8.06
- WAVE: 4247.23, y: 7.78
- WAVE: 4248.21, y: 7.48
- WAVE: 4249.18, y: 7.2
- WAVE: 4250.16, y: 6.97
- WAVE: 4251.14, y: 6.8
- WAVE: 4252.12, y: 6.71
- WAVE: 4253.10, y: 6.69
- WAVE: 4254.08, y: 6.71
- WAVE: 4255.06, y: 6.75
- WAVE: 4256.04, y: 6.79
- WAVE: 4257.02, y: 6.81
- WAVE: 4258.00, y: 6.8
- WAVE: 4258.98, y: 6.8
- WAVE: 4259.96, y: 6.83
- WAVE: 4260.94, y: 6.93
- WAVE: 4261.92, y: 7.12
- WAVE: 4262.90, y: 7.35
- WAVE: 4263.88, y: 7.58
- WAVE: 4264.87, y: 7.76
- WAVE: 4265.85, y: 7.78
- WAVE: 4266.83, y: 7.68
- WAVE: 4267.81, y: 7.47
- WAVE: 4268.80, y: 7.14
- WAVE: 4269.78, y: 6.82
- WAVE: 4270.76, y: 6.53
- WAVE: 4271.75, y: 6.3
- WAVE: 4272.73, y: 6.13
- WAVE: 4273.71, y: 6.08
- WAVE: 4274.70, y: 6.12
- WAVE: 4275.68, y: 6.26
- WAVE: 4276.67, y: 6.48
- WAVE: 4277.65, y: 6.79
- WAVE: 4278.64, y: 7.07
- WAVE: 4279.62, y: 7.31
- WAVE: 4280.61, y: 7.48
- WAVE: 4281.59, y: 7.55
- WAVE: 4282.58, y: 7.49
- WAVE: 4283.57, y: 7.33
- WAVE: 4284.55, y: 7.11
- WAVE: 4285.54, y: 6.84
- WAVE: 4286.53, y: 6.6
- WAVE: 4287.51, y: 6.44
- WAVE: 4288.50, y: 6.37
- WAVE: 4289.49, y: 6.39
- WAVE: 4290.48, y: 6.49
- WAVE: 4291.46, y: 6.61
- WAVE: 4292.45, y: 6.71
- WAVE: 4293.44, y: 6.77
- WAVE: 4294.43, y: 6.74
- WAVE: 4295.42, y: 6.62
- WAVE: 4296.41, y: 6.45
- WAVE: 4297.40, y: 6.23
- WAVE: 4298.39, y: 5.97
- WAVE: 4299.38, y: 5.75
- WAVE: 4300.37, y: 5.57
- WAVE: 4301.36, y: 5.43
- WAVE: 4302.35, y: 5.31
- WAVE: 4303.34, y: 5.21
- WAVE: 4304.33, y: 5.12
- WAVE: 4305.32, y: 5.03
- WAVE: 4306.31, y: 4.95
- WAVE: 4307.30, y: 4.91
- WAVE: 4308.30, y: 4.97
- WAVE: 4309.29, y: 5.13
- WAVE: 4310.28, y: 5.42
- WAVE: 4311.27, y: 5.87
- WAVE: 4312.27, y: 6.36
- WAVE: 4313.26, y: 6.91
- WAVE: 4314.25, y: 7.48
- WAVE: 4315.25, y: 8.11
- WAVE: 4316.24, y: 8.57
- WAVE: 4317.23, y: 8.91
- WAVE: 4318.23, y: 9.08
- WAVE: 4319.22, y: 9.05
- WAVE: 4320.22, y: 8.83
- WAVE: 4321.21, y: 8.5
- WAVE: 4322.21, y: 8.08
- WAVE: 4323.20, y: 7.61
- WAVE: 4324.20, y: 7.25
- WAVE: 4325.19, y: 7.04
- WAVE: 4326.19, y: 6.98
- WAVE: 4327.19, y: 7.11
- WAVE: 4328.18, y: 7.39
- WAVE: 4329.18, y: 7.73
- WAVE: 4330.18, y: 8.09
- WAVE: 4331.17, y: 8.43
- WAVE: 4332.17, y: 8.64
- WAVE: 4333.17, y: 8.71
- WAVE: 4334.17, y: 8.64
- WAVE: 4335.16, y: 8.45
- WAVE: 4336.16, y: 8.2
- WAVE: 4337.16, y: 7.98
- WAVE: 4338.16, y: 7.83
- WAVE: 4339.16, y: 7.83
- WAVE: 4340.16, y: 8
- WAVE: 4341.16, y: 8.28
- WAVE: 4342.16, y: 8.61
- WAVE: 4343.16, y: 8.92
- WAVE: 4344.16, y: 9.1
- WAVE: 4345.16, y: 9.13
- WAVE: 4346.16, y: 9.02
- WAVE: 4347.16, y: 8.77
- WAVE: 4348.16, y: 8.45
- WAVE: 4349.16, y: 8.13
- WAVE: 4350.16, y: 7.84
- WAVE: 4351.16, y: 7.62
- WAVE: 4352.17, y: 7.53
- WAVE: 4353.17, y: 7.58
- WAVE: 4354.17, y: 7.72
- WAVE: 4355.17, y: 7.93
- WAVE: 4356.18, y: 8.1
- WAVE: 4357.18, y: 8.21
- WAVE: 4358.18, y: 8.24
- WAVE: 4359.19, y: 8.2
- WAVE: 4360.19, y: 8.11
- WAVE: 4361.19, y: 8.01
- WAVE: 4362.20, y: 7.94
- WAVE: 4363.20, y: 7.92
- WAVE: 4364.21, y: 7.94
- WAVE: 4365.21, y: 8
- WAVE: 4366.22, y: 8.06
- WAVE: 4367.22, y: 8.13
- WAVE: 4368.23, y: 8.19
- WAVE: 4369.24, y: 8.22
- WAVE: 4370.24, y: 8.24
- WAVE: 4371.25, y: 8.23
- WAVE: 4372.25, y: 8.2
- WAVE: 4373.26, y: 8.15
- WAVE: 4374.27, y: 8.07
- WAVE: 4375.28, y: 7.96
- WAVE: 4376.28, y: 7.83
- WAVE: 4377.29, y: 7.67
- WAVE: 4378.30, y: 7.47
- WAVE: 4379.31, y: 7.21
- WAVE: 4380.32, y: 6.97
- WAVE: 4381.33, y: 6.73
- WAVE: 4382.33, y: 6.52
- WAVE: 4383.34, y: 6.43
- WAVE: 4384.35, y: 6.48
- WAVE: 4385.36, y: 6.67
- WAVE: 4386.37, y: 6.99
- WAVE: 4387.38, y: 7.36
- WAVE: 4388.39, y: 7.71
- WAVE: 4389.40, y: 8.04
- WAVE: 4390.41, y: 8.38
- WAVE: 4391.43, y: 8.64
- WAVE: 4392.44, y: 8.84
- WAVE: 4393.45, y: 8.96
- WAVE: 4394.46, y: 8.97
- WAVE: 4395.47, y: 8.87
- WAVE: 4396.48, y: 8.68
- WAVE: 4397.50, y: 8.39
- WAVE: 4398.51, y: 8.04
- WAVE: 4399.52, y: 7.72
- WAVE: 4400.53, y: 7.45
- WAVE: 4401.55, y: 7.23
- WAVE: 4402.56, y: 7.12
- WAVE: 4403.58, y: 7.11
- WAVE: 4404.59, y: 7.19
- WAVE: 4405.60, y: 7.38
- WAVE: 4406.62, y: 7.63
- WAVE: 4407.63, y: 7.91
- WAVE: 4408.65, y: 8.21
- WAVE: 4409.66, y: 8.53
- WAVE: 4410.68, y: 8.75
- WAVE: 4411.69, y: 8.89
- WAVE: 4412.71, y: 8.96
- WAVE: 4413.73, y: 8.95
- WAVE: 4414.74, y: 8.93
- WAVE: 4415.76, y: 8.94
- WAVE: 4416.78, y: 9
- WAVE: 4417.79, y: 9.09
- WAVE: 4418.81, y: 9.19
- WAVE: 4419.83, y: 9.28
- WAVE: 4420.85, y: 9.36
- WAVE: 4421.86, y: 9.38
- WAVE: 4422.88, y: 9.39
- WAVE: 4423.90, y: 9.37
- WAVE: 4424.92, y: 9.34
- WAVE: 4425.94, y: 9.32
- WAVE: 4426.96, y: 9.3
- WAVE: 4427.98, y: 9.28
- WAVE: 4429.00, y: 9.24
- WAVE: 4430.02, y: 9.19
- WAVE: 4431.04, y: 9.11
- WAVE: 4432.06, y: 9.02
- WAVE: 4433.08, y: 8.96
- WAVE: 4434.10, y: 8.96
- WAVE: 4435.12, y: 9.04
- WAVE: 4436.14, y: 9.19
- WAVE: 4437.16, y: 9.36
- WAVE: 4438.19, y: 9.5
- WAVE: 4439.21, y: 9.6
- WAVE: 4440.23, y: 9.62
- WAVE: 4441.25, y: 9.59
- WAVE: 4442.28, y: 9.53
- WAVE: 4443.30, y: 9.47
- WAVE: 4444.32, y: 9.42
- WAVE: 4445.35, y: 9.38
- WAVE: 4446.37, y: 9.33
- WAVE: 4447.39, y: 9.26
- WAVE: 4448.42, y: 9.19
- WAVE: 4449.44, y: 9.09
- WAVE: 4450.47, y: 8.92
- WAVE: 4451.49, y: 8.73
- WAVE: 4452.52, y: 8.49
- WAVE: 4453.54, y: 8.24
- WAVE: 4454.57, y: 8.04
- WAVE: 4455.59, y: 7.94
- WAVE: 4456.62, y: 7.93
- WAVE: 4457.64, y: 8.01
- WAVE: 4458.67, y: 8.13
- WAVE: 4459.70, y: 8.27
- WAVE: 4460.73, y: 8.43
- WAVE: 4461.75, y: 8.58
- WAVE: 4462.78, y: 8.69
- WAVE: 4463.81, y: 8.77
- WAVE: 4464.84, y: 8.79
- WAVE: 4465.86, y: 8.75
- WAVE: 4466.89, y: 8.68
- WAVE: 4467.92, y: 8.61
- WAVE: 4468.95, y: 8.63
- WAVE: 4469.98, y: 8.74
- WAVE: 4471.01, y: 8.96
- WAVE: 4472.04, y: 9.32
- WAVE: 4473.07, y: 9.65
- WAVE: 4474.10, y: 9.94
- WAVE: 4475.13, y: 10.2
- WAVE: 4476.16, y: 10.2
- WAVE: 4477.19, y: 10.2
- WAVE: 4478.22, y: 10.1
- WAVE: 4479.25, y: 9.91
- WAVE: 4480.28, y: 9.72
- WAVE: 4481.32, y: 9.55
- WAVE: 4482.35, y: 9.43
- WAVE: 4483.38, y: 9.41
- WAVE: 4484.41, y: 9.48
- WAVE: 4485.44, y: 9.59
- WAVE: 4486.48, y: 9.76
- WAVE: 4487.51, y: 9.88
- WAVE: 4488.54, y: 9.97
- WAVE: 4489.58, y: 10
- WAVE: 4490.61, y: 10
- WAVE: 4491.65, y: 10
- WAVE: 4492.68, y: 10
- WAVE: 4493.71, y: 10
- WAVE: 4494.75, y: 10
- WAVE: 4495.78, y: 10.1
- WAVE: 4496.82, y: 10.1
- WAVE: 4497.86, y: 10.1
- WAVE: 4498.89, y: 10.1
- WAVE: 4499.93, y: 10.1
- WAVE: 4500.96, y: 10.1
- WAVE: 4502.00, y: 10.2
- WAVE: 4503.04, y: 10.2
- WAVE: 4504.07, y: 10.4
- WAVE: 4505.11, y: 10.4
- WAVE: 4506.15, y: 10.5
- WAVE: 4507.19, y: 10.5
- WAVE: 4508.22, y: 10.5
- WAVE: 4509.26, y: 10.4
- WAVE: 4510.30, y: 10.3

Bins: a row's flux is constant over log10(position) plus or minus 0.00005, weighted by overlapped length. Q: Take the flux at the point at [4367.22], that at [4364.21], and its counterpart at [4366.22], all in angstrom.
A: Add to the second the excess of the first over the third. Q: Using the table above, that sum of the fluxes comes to 8.0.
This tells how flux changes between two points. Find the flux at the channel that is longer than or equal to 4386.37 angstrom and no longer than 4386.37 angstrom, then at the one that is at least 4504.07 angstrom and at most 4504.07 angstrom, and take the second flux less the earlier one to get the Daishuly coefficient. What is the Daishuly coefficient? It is 3.4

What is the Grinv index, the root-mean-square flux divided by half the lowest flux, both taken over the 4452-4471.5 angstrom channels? 2.13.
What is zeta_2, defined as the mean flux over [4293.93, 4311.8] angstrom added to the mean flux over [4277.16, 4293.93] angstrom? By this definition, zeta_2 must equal 12.5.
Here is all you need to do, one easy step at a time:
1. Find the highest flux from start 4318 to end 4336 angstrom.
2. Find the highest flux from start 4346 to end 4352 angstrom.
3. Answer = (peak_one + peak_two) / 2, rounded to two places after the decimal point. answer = 9.05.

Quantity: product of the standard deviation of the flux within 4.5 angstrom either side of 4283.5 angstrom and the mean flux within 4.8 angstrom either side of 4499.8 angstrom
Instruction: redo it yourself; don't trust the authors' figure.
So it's 4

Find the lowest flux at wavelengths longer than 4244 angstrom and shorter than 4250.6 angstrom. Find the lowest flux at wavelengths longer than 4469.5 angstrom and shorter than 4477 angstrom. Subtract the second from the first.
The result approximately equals -1.8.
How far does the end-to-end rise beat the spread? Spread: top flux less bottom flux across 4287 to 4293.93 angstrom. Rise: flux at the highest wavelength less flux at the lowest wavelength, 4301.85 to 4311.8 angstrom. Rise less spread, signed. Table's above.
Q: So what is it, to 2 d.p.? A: 0.16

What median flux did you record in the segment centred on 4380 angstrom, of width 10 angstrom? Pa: 7.1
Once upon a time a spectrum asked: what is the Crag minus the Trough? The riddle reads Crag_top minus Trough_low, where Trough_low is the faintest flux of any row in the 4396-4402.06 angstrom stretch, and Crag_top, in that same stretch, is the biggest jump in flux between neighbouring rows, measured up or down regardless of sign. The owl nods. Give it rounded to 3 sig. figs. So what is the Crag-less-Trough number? -6.88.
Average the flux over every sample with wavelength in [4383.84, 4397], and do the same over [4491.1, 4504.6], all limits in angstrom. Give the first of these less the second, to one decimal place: -2.1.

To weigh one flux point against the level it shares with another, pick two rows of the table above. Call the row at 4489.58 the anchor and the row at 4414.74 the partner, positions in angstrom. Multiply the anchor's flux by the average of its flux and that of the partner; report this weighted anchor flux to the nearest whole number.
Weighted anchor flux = 95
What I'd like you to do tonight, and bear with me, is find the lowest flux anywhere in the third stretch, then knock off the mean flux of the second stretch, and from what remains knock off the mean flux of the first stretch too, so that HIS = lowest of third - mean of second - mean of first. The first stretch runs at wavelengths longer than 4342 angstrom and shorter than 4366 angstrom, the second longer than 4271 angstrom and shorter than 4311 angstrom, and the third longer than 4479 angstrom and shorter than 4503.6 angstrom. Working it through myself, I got -5.0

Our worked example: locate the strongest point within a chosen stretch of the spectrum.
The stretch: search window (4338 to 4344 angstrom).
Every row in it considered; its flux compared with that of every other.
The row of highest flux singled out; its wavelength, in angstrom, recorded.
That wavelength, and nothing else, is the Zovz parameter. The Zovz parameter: 4343.16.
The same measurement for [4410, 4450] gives 4440.23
